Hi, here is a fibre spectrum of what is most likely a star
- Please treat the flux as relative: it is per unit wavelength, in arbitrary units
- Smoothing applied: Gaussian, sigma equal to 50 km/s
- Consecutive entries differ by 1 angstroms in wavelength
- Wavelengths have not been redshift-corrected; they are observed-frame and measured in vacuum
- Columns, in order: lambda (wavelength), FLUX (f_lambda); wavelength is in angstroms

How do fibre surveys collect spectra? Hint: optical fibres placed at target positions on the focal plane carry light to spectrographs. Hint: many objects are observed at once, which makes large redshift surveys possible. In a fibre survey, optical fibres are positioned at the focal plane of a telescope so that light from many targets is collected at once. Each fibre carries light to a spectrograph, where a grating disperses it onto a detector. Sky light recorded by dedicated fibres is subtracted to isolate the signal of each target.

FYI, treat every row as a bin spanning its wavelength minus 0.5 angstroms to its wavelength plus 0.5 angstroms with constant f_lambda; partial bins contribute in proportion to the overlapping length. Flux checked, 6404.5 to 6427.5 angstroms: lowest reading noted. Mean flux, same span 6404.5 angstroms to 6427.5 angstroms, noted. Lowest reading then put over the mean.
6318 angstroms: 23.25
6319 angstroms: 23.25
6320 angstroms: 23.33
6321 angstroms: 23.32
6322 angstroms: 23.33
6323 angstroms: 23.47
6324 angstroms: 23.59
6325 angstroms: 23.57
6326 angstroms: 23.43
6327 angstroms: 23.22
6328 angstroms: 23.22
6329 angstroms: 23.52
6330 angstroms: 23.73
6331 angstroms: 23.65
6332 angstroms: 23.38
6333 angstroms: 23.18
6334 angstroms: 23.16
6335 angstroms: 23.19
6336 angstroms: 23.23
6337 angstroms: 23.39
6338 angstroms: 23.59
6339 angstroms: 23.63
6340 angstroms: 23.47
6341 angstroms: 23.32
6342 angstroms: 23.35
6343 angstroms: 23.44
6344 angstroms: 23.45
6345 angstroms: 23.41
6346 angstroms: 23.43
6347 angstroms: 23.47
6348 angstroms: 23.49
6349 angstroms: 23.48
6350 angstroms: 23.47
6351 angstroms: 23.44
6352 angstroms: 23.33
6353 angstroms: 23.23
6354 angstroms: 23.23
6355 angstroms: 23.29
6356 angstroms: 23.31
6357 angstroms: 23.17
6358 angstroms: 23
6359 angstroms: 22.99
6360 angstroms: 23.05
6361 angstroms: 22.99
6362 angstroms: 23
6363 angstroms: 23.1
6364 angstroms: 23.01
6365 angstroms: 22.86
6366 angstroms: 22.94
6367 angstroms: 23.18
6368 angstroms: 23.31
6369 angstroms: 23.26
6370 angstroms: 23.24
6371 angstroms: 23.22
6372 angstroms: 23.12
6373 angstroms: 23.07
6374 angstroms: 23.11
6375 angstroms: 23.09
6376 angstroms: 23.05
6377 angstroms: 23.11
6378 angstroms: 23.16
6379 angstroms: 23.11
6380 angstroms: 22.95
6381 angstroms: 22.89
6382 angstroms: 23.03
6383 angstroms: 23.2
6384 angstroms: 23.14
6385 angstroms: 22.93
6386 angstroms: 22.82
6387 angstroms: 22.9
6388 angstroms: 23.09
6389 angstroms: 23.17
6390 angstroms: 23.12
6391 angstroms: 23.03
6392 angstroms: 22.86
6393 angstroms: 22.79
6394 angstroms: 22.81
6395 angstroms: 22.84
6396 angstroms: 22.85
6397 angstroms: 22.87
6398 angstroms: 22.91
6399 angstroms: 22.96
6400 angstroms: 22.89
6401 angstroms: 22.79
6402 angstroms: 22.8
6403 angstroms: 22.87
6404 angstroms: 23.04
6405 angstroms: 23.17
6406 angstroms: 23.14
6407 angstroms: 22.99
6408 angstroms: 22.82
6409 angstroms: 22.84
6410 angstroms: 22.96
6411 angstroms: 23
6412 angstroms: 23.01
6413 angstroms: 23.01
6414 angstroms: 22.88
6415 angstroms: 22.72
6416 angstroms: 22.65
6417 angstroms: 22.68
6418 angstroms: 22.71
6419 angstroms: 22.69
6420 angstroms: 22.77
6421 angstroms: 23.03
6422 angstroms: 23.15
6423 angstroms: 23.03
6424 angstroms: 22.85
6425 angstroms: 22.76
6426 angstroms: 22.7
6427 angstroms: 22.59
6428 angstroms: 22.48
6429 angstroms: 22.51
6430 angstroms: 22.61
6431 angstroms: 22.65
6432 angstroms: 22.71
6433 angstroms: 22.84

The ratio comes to 0.987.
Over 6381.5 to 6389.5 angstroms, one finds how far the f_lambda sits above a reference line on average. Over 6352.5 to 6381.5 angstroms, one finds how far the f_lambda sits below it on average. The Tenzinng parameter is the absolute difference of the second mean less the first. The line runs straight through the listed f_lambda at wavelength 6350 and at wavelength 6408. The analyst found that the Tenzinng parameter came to 0.21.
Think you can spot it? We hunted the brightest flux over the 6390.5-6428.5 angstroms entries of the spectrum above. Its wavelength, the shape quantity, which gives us 6405 angstroms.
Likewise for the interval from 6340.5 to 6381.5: 6348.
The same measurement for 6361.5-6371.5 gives 6368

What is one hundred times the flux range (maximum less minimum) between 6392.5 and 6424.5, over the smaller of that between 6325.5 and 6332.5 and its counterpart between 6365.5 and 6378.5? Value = 141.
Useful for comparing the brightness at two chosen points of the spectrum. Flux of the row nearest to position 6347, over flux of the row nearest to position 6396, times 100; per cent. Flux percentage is 102.7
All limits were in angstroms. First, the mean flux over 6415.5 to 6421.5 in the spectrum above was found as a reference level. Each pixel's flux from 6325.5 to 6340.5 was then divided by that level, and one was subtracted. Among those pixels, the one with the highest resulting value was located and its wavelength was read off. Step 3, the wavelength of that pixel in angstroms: 6330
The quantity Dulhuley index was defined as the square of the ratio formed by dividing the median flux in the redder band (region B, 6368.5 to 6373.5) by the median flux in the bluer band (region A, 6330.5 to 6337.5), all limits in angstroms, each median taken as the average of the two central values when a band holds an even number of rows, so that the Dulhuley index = 0.999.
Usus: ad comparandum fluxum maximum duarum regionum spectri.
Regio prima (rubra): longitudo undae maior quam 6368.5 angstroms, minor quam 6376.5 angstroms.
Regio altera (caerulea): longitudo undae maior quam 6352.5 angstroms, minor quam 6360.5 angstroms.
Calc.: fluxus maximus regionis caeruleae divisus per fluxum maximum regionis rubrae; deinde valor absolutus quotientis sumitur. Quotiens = 1.00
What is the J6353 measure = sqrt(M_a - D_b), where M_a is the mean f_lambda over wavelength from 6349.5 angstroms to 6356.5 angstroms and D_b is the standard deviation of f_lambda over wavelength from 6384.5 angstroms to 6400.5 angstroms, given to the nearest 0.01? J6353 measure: 4.82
